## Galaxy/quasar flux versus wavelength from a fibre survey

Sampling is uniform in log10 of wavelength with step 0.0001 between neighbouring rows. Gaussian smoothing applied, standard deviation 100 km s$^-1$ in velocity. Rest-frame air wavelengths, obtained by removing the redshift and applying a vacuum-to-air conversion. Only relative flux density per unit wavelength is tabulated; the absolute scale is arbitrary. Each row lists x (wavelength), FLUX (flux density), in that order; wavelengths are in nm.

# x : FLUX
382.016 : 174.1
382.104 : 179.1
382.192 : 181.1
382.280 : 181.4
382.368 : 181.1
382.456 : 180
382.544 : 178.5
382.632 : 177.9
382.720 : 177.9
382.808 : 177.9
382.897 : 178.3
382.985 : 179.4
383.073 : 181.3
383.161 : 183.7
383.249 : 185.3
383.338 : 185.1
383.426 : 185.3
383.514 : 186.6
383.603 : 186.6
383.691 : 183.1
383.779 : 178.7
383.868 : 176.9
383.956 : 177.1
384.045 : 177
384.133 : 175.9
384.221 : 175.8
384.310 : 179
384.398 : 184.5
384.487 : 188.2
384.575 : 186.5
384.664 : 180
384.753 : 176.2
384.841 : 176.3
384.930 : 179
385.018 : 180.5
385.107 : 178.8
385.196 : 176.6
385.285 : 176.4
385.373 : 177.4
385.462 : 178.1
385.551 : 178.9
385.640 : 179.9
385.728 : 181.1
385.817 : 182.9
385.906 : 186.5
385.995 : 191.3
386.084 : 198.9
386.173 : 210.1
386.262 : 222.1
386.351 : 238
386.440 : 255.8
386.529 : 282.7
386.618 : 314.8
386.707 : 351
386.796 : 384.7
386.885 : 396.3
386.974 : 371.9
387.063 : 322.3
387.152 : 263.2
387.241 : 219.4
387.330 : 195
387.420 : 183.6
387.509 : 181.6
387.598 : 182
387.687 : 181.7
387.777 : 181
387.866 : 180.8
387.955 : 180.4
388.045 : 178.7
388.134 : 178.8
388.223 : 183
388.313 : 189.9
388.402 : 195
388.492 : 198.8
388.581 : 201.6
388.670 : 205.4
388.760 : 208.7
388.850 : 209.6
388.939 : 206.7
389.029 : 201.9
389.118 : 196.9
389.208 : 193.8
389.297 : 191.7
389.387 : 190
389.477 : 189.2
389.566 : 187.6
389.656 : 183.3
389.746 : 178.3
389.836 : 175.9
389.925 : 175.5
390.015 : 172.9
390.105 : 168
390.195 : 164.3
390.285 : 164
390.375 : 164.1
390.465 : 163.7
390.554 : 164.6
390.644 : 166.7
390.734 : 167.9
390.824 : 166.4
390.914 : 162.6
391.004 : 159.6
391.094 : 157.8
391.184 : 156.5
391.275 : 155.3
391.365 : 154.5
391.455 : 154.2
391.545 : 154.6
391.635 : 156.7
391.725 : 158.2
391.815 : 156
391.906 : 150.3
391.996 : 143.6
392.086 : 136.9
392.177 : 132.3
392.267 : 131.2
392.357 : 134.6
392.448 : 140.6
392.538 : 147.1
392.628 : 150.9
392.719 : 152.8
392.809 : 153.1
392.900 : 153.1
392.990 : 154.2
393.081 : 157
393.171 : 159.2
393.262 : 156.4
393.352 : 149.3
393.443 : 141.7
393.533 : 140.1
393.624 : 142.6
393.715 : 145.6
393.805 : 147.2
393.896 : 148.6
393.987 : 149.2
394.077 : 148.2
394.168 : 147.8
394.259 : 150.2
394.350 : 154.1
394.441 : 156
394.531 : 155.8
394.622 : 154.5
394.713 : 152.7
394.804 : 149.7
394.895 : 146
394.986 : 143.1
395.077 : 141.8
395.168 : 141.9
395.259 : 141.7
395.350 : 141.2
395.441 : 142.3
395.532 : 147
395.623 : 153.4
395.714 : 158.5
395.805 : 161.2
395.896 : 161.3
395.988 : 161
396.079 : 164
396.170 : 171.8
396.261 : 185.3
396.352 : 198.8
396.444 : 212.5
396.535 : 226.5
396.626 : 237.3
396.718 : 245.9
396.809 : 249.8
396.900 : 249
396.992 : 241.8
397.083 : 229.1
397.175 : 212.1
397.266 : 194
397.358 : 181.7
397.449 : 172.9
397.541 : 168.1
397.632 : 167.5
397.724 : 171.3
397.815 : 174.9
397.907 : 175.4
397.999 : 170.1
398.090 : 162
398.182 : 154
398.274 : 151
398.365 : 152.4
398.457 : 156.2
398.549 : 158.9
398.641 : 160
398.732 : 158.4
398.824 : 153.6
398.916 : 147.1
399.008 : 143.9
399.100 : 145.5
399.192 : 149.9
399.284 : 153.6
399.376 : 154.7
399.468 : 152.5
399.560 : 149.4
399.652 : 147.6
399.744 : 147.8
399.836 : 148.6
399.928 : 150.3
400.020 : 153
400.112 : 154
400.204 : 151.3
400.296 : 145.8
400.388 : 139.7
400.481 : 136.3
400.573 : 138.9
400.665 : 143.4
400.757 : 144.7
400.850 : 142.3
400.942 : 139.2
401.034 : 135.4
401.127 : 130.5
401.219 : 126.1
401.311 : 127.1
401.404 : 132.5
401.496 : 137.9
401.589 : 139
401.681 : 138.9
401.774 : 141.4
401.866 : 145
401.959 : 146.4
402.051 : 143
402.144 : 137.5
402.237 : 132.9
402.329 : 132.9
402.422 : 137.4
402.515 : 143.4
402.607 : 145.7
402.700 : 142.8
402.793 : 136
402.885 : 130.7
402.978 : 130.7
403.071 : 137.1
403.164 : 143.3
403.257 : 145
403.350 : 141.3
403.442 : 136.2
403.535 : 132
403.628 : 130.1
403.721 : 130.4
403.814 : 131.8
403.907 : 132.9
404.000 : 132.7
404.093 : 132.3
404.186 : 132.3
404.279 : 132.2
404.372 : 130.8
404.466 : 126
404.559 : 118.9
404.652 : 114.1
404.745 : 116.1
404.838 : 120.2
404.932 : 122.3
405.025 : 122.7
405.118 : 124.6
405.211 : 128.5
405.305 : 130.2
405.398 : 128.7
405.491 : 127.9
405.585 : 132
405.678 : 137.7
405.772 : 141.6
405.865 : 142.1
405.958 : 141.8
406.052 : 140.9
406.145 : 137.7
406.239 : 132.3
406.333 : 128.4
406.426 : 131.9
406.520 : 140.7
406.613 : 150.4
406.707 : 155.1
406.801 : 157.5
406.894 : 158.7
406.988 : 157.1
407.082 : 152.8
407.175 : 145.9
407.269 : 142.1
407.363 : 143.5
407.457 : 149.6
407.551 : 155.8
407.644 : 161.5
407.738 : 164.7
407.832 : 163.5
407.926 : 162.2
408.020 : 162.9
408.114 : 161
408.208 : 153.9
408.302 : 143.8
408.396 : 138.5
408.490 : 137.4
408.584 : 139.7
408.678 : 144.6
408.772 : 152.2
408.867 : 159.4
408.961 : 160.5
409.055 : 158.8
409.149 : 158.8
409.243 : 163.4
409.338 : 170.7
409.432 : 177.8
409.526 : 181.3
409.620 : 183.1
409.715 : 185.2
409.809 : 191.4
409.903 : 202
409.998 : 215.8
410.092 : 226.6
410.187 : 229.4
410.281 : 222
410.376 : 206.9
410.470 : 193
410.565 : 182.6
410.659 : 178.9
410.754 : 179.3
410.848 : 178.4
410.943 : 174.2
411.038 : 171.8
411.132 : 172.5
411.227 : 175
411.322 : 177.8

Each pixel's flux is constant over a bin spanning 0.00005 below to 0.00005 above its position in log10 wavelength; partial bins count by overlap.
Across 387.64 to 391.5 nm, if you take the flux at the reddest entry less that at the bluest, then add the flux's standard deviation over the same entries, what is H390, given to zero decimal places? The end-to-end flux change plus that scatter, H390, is -11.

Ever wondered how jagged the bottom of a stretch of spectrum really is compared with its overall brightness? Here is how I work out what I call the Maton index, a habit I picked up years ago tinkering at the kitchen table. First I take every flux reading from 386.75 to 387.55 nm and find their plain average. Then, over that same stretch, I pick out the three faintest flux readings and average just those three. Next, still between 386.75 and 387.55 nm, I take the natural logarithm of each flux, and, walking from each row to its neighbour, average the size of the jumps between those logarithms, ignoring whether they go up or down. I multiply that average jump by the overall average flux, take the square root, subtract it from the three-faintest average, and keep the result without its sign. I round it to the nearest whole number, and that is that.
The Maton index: 181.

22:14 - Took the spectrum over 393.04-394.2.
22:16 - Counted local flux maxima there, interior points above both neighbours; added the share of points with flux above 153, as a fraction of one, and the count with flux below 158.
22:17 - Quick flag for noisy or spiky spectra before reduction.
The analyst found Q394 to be 14.2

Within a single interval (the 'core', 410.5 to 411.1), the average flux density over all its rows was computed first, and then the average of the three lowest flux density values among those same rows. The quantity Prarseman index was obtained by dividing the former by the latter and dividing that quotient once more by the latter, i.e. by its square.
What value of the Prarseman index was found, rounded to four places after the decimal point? 0.0058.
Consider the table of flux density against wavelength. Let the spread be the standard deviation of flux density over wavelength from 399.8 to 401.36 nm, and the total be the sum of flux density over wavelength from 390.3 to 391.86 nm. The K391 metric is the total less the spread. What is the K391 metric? 2711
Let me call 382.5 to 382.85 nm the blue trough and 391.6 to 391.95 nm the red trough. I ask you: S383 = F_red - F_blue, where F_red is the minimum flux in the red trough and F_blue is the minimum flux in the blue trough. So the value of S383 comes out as -28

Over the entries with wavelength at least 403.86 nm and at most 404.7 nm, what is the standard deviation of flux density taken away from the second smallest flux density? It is 112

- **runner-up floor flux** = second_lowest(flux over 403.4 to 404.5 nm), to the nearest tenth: 130.1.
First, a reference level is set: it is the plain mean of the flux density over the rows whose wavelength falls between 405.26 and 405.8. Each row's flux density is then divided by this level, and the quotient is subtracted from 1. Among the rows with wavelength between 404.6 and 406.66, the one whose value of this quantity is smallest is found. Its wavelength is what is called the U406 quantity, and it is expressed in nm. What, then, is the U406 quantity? 406.613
